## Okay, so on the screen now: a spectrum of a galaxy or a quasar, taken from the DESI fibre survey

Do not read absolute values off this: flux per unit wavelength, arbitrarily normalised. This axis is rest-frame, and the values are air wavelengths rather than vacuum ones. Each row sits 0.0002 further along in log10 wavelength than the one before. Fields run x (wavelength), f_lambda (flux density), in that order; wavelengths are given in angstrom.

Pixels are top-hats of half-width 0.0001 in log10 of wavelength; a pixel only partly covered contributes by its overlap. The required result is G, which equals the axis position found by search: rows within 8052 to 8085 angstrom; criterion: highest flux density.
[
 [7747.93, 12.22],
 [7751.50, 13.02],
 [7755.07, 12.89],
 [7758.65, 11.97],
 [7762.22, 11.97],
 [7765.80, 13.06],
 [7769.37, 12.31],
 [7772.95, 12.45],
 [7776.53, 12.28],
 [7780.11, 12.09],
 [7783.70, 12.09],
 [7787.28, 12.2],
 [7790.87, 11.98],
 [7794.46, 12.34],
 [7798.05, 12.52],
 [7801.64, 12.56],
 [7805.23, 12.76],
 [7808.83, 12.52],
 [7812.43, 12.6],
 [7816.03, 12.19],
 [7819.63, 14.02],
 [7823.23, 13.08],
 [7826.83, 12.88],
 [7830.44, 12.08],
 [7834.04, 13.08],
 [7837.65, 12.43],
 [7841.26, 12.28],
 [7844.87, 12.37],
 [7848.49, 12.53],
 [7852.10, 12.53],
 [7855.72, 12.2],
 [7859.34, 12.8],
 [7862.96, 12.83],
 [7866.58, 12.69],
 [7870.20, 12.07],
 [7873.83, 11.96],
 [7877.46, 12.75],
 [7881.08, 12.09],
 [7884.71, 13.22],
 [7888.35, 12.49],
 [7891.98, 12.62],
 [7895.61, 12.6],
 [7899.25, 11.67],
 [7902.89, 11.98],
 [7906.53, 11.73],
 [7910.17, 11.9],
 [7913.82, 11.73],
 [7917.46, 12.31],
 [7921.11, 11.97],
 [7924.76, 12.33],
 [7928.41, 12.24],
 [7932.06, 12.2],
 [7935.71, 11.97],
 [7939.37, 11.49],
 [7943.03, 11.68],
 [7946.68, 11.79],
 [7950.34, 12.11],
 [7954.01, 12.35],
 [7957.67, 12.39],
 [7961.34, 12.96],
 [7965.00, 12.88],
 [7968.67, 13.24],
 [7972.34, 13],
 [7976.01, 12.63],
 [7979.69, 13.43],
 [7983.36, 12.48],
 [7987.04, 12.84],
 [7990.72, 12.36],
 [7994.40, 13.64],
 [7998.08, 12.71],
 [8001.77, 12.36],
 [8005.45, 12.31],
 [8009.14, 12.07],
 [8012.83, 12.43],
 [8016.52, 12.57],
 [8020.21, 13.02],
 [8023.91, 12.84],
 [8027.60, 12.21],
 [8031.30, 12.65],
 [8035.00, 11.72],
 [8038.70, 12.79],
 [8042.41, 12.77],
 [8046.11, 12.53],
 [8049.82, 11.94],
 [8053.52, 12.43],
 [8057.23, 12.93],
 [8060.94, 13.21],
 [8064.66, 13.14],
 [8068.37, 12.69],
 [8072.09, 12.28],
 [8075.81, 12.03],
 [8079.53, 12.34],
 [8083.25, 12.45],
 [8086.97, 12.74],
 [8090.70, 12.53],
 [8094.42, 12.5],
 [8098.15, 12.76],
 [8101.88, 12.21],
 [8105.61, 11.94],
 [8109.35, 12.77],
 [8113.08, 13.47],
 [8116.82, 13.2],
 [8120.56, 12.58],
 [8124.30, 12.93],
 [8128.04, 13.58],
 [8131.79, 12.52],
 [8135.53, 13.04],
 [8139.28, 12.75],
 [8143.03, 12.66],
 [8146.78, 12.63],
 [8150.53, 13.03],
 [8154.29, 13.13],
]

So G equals 8060.94 angstrom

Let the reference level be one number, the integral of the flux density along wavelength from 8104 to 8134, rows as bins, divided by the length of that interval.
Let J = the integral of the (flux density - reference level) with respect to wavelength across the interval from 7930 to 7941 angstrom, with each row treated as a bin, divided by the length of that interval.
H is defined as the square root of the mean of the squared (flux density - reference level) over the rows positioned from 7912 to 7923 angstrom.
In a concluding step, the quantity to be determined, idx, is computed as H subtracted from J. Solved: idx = -1.9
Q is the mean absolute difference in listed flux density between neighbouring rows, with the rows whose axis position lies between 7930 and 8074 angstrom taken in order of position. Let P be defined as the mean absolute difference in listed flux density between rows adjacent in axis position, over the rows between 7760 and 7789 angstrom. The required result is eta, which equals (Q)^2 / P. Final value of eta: 0.50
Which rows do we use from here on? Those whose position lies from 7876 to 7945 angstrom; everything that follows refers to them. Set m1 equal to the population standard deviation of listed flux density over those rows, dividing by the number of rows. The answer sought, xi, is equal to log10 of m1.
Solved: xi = -0.37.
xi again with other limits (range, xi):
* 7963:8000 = -0.41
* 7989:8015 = -0.32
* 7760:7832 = -0.32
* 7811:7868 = -0.34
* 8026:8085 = -0.39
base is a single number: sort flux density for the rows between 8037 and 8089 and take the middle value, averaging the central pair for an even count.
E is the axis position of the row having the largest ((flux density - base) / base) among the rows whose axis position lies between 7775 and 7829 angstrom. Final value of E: 7819.63 angstrom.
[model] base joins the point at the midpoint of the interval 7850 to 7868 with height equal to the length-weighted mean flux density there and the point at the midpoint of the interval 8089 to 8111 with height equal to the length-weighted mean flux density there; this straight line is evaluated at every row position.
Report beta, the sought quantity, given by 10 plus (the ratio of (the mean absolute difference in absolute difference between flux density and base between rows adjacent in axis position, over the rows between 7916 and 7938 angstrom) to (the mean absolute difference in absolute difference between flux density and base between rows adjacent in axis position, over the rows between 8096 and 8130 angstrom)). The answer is 10.5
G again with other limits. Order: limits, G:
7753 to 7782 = 7765.80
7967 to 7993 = 7979.69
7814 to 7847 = 7819.63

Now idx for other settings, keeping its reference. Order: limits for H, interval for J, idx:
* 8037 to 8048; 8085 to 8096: -0.5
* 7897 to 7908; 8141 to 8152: -1.2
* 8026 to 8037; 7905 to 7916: -1.9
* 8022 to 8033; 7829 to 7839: -0.7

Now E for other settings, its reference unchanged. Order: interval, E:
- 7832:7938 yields 7884.71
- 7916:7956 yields 7954.01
